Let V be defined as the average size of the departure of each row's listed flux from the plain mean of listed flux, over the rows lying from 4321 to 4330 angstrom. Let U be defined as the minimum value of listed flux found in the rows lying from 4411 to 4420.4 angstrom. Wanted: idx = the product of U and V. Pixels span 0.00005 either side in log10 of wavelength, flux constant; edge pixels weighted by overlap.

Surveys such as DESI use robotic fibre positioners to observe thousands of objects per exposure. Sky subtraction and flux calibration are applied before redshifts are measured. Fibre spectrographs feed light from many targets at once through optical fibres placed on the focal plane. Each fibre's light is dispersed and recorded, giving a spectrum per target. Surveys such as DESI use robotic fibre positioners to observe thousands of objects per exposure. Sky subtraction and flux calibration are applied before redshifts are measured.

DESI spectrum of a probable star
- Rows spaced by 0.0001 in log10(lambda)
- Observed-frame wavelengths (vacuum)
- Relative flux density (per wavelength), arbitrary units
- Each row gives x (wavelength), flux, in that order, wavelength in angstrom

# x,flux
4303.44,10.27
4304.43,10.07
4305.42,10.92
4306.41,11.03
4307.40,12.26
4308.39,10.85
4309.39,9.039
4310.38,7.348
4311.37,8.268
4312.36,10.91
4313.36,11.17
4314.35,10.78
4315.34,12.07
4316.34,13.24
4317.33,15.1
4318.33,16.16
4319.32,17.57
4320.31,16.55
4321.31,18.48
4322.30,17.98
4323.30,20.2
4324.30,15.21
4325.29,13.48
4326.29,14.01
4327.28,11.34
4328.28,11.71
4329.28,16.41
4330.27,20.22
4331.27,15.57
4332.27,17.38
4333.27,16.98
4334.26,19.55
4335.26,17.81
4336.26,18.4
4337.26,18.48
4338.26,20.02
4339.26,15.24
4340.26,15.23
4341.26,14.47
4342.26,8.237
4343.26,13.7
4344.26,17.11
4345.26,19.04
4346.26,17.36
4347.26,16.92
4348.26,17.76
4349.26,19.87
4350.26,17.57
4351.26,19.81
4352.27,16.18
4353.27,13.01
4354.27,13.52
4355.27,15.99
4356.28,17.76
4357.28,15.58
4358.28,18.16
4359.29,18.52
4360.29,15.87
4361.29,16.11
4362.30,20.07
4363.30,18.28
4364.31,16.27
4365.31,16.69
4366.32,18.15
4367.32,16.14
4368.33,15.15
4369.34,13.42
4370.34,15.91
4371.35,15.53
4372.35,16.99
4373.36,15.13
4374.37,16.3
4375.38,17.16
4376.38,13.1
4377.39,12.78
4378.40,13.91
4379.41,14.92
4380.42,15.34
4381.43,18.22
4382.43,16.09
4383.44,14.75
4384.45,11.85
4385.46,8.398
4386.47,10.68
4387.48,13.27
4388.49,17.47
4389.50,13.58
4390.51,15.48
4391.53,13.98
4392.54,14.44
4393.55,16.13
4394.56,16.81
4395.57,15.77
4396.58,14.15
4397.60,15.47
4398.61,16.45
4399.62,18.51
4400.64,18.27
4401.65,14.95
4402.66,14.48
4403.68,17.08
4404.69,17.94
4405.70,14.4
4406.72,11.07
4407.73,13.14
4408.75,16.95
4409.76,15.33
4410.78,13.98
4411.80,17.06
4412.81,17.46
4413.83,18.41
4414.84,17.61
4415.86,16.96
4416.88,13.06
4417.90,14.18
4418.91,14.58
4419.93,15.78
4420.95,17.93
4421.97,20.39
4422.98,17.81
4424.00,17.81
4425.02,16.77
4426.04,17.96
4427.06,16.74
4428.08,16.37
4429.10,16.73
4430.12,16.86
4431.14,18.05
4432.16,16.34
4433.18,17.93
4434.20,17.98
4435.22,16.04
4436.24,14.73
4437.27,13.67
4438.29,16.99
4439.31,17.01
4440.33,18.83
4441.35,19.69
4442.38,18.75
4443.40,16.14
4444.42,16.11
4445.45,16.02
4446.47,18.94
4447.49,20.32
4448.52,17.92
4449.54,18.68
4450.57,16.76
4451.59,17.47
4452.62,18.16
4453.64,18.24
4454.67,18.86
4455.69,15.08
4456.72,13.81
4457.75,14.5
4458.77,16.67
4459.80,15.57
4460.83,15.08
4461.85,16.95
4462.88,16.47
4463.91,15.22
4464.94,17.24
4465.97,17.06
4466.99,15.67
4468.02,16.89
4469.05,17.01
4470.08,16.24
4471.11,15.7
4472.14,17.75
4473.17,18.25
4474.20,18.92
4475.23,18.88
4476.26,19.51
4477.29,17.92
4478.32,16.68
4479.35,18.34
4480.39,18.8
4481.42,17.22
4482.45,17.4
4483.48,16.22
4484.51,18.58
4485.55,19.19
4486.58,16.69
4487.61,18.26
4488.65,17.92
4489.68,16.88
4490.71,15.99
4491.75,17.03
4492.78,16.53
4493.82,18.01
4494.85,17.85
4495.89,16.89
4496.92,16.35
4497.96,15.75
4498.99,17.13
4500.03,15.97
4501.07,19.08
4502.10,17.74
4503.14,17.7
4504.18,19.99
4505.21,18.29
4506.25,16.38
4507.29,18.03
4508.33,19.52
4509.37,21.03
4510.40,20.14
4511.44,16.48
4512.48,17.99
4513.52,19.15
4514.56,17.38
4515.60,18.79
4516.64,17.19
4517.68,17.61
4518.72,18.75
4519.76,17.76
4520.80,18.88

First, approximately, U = 13.06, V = 2.5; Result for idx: 33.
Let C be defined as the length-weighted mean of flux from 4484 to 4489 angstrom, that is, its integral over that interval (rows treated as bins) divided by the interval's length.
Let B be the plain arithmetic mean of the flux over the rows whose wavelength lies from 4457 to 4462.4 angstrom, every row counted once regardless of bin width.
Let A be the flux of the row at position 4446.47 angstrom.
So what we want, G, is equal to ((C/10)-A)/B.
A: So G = -1.1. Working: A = 18.94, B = 15.8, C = 18.1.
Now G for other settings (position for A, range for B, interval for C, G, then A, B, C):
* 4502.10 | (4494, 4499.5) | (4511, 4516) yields -0.9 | 17.74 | 16.8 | 18.0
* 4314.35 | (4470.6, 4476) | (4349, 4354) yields -0.5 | 10.78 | 17.9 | 17.0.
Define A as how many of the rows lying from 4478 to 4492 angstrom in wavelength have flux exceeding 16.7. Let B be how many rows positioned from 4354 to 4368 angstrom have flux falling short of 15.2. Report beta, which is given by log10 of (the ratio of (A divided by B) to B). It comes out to 1.0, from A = 10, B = 1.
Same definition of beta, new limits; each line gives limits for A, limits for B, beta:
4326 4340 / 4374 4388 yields -1.0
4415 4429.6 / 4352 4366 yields 0.4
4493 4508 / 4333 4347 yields 0.0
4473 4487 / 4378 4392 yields -0.9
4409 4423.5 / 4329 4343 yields 0.3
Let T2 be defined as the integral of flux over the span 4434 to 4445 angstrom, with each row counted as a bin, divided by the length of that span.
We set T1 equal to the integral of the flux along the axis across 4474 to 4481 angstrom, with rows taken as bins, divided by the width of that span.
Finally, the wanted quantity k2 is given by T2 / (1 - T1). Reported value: -0.97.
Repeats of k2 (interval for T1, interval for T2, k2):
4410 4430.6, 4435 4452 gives -1.10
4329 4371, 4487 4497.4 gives -1.09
